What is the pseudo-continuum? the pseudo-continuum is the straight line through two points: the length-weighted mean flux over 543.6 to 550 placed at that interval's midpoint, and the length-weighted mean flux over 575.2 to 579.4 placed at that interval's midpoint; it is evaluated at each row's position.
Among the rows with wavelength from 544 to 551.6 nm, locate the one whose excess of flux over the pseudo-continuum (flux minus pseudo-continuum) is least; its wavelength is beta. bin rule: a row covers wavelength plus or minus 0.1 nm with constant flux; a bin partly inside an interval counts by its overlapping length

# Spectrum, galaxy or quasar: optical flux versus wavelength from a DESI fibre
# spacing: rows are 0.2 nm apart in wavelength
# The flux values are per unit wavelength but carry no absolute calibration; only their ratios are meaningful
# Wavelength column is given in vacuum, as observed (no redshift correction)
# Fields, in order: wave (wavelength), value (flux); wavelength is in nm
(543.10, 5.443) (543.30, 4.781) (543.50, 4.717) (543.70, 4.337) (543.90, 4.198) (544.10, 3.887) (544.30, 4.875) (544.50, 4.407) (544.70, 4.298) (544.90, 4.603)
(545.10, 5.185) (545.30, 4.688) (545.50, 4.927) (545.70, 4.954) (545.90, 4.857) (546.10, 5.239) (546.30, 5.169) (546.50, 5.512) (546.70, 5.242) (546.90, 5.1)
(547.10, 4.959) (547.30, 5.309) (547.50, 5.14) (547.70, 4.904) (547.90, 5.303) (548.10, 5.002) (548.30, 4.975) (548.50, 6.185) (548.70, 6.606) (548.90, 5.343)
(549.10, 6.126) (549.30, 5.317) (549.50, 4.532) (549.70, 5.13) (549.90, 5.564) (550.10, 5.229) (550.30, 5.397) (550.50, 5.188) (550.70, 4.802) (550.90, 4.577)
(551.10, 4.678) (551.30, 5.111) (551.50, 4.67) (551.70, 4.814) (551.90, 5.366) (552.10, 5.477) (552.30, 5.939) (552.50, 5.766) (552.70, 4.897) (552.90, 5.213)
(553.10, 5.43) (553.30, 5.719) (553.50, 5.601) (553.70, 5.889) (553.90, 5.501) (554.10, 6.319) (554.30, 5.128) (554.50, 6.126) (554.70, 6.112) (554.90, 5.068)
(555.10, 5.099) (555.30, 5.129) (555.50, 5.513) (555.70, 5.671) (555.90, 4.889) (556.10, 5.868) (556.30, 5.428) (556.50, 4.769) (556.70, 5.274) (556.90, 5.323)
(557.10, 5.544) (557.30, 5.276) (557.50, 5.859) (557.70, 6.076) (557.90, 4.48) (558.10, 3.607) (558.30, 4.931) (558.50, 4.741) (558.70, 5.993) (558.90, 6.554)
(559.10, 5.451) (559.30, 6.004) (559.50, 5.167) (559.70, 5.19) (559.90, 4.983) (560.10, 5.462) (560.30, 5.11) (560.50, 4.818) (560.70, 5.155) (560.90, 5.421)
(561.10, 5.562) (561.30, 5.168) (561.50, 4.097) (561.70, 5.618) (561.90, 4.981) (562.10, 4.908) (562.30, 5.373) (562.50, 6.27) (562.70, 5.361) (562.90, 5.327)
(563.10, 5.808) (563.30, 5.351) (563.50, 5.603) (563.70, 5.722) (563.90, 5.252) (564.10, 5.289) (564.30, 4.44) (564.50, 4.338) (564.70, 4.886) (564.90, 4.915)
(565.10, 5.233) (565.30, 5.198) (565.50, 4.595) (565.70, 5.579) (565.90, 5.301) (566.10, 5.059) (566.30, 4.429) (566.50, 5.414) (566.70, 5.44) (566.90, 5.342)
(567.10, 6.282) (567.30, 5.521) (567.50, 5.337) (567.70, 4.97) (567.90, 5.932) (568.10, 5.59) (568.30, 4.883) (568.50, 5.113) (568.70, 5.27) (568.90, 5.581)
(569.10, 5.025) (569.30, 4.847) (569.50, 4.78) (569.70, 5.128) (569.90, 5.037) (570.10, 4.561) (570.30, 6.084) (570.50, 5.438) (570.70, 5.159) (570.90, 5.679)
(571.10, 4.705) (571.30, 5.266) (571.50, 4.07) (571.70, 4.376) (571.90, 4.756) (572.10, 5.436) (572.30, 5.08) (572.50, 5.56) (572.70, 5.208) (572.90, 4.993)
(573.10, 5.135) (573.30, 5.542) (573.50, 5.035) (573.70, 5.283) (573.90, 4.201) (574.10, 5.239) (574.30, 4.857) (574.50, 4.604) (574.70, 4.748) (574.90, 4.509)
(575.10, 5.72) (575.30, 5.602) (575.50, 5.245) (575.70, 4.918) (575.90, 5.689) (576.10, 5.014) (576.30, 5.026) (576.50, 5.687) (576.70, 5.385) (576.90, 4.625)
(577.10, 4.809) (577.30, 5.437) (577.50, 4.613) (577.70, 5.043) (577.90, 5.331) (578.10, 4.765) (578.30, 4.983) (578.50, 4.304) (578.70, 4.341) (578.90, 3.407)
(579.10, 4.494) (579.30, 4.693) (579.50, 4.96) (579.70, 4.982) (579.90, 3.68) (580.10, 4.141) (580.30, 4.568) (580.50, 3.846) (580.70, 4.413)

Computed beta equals 544.10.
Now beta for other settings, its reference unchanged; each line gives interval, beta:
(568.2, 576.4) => 571.50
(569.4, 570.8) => 570.10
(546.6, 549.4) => 547.70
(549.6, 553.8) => 550.90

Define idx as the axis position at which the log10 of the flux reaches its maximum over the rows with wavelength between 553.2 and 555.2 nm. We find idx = 554.10 nm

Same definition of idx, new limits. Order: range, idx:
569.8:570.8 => 570.30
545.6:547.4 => 546.50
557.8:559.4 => 558.90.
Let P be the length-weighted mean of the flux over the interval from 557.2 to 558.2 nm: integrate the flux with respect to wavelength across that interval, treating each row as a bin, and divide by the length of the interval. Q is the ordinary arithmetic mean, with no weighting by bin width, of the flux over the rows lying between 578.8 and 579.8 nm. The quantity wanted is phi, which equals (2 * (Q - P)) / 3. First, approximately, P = 5.1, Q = 4.51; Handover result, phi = -0.37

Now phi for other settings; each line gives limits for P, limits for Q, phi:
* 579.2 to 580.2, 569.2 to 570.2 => 0.25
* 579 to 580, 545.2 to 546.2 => 0.25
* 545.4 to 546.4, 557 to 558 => 0.28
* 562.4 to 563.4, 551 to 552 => -0.46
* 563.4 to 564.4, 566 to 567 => -0.08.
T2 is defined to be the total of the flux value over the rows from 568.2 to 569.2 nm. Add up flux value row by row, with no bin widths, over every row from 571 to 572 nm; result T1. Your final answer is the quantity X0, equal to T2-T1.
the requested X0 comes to 2.7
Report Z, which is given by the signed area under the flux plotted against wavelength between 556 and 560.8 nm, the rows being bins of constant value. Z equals 25.4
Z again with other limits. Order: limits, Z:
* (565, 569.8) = 25.2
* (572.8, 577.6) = 24.4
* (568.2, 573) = 24.4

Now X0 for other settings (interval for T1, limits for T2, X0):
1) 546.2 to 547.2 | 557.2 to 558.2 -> -0.7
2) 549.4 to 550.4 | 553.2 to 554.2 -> 3.2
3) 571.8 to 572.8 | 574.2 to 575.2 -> -1.6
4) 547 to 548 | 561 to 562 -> -0.2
